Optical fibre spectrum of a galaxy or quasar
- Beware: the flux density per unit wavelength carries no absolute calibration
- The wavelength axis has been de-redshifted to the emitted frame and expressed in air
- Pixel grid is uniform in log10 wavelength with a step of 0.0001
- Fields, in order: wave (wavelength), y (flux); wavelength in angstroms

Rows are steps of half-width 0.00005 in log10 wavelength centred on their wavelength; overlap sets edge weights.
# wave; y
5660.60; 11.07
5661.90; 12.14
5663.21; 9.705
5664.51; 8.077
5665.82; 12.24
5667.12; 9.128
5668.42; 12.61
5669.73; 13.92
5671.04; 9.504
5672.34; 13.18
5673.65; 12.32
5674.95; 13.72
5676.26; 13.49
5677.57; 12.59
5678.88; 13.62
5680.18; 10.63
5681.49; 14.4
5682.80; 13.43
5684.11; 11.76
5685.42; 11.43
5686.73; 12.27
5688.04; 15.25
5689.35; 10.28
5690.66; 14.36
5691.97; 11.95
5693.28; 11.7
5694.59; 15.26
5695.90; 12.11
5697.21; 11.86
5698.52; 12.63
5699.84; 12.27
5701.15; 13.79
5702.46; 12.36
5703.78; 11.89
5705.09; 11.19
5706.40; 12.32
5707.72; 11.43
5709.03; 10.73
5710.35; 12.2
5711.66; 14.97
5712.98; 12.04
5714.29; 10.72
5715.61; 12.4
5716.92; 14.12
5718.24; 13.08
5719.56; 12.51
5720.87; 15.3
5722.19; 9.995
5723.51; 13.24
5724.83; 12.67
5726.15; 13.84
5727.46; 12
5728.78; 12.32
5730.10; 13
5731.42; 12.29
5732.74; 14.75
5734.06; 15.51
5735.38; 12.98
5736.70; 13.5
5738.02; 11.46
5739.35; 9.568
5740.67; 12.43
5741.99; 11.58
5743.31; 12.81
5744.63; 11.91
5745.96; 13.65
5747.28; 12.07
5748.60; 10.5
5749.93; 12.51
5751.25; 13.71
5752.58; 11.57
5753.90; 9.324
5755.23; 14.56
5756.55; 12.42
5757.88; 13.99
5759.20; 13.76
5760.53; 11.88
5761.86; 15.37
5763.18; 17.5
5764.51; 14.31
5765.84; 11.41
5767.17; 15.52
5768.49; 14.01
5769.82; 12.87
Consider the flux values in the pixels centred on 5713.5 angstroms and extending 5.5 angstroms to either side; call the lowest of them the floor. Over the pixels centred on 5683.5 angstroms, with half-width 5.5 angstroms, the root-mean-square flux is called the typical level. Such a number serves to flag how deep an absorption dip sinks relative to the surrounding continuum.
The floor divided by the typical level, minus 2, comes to -1.17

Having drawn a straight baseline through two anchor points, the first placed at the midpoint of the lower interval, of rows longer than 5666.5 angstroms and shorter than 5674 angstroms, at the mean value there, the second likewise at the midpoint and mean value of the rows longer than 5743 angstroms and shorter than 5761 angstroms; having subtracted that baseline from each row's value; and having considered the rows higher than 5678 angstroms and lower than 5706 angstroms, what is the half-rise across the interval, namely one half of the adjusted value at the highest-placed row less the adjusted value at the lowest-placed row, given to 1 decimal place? -1.3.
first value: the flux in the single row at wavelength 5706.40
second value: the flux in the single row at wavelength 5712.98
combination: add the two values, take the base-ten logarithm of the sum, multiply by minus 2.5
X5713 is -3.47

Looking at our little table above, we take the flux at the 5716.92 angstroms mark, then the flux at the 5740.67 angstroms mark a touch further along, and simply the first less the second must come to 1.7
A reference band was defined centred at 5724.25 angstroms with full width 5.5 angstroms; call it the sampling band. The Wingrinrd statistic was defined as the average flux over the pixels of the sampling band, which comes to 12.4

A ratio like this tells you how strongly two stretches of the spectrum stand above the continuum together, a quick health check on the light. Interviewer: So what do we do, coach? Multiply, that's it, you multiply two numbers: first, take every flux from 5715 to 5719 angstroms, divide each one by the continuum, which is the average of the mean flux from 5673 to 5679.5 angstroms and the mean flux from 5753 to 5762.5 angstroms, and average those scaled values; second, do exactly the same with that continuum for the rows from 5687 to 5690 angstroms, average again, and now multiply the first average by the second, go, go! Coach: 0.98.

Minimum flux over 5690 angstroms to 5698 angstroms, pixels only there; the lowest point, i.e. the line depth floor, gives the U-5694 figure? 11.7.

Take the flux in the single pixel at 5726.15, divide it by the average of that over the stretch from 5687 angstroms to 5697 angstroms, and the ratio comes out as 1.07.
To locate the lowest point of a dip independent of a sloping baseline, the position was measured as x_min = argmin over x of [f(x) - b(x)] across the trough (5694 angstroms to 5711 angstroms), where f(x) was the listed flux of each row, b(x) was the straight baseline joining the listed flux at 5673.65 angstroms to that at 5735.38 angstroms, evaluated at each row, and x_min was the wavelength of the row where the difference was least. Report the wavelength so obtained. 5709.03 angstroms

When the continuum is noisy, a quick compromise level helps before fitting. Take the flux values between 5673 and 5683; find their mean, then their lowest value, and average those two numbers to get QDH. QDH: 11.8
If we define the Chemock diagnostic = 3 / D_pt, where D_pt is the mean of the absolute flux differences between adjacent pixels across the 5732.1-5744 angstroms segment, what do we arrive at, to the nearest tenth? 1.9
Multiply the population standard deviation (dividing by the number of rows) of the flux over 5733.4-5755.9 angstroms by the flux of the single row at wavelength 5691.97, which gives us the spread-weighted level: 19.0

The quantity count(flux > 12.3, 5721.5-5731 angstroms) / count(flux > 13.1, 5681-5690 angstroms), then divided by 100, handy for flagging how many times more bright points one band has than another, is 0.017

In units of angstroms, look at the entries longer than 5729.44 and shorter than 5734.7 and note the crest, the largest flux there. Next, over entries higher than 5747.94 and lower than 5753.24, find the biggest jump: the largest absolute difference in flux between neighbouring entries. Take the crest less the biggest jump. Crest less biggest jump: 13.4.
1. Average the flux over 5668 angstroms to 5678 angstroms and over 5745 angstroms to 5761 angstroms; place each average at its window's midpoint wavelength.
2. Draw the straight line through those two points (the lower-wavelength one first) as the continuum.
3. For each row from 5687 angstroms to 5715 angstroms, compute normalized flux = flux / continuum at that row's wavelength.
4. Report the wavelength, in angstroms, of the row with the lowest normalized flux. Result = 5689.35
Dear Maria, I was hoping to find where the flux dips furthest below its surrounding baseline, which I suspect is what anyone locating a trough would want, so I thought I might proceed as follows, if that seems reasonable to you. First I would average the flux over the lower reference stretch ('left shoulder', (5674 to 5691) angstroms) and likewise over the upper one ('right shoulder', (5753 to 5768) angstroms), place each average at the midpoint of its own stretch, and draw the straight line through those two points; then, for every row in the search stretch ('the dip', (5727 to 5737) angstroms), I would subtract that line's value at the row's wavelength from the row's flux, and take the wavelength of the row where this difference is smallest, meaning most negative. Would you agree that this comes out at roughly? 5727.46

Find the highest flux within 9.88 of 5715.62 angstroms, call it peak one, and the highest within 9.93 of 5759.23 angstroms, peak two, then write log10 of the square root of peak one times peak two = 1.214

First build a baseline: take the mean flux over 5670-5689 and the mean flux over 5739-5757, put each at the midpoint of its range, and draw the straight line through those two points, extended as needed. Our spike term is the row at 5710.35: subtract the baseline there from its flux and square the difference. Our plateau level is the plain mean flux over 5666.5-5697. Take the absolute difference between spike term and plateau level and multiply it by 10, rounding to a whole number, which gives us 125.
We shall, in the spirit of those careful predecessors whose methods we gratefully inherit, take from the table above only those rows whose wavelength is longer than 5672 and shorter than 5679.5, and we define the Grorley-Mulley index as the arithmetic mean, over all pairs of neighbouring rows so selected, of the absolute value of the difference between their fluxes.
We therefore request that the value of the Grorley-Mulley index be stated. 0.88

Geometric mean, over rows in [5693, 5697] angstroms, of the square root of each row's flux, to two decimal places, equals 3.60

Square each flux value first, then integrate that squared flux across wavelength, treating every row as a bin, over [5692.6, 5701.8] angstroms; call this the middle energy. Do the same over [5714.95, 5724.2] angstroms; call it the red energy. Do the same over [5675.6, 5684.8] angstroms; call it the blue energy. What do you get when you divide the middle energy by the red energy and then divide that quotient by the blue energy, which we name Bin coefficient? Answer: 0.0006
